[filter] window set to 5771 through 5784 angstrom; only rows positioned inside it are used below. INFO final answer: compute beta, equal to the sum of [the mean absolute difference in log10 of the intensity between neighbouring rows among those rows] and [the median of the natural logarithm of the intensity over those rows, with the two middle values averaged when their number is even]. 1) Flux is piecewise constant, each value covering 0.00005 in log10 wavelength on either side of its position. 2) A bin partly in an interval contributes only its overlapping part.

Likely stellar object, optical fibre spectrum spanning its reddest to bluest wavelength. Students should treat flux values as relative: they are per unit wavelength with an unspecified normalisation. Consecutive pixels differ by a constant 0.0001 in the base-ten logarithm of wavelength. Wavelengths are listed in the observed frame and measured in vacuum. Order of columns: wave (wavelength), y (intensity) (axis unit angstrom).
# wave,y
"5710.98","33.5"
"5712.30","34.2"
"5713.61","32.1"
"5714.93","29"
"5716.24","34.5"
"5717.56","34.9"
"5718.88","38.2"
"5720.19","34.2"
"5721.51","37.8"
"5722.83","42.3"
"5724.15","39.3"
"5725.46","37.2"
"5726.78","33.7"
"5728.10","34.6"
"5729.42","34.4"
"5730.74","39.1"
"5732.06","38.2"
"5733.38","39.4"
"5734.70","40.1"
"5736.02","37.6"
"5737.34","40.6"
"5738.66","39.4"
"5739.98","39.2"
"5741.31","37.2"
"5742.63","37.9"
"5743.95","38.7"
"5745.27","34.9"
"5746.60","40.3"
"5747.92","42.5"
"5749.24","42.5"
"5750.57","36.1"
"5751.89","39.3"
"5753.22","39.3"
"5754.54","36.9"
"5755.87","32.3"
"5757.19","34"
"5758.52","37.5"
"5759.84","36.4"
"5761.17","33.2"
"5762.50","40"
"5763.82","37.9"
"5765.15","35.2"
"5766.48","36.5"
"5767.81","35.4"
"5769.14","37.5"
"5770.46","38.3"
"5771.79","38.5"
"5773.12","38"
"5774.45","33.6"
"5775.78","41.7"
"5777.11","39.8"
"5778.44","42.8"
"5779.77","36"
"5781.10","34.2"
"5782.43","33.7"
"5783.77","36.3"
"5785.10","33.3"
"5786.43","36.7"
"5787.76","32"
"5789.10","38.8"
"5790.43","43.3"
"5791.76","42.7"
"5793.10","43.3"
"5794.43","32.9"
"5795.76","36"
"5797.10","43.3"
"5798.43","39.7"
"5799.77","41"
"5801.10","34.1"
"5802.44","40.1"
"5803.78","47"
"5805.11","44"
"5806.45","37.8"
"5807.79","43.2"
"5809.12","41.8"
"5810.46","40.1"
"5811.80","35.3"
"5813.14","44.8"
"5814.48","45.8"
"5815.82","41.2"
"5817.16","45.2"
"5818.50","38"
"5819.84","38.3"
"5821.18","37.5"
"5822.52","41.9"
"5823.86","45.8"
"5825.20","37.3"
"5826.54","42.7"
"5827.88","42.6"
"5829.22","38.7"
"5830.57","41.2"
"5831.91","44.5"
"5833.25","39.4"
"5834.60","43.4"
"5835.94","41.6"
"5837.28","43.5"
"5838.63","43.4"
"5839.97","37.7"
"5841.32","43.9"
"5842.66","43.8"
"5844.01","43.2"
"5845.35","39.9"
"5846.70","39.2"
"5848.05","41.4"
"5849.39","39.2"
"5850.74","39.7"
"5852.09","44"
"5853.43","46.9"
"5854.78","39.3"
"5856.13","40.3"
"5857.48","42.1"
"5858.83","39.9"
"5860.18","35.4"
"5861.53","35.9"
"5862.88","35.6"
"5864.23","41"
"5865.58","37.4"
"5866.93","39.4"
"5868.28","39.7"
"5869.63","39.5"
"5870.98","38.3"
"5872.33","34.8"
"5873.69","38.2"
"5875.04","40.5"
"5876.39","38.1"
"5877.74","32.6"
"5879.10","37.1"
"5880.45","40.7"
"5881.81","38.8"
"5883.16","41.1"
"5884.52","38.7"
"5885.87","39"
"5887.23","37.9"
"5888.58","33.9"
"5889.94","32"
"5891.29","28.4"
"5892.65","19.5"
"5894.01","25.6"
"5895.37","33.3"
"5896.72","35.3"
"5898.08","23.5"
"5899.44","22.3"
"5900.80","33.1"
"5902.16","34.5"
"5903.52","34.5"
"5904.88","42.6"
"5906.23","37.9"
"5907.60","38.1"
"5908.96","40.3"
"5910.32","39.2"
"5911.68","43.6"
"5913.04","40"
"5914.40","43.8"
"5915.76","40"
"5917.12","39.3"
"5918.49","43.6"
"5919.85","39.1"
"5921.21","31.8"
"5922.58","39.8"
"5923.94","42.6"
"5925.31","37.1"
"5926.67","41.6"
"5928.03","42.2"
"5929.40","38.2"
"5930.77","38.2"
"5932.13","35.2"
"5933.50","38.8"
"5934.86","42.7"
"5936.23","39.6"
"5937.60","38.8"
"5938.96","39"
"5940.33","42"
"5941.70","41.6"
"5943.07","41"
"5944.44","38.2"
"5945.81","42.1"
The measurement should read 3.65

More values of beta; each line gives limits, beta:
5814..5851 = 3.76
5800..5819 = 3.78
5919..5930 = 3.73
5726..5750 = 3.68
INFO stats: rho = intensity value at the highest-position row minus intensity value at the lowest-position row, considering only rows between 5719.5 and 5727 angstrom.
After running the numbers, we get -0.5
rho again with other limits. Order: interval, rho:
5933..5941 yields 3.2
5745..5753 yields 4.4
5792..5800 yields -2.3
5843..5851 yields -3.5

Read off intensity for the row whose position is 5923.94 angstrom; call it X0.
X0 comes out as 42.6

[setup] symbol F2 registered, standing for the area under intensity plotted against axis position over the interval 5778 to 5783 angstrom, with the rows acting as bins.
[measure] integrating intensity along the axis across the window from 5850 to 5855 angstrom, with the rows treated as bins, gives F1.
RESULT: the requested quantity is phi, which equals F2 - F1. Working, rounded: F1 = 214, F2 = 182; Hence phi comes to -31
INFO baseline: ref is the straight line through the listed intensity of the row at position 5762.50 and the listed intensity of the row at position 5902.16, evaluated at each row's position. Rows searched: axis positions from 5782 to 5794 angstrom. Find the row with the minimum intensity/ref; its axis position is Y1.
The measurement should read 5787.76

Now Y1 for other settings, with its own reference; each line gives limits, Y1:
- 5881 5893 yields 5892.65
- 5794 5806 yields 5794.43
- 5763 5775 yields 5774.45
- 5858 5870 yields 5860.18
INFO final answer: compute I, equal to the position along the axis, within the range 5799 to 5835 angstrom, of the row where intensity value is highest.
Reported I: 5803.78 angstrom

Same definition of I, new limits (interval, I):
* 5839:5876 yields 5853.43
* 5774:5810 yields 5803.78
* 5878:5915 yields 5914.40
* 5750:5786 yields 5778.44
